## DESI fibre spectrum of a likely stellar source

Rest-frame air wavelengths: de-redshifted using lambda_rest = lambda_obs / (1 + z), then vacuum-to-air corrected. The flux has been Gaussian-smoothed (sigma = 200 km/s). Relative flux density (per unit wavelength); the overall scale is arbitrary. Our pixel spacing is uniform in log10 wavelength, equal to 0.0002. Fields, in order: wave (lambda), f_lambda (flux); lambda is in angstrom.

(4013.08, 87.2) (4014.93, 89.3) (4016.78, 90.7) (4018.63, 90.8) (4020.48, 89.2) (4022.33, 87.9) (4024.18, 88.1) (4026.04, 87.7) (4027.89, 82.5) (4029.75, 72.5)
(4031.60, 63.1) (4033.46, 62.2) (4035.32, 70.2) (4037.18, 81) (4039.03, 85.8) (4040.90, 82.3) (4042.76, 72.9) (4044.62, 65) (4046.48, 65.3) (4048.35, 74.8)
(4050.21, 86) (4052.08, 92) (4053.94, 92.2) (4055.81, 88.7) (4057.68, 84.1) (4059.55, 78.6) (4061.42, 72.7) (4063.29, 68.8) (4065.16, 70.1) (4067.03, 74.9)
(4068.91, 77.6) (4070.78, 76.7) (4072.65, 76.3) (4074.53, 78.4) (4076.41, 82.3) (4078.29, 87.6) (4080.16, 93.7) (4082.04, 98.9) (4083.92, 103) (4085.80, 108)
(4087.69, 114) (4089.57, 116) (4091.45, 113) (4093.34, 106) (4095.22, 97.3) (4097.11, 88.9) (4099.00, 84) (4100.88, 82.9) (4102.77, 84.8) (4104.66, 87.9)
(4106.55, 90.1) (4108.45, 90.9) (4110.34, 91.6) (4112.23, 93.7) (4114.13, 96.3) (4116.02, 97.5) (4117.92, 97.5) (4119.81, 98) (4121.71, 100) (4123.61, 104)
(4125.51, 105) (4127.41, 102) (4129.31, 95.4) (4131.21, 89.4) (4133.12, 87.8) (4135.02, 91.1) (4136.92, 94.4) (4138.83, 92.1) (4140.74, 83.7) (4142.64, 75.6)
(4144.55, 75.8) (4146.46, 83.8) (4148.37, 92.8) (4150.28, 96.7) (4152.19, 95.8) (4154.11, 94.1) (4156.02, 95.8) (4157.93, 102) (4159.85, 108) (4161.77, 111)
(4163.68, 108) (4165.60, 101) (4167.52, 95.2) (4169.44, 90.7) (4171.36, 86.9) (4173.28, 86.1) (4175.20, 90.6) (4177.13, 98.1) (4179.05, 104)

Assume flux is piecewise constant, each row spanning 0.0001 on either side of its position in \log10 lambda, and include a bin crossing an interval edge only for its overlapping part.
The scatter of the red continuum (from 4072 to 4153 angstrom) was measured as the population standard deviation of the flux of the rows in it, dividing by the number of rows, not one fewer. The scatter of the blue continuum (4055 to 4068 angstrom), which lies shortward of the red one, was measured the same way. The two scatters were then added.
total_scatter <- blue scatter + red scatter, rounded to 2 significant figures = 17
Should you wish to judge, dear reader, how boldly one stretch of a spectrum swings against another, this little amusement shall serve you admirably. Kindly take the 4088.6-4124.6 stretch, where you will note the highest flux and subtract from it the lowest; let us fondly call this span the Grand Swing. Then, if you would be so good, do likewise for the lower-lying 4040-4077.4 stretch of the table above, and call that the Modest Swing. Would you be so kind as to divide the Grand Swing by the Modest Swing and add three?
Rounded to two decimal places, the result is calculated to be 4.22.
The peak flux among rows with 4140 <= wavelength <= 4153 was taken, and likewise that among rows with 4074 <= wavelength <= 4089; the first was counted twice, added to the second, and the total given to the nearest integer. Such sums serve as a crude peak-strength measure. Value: 307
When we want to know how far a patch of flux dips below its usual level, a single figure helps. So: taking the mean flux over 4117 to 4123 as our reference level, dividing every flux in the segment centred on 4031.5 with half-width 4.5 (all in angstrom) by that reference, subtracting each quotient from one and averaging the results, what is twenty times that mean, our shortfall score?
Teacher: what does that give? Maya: 5.8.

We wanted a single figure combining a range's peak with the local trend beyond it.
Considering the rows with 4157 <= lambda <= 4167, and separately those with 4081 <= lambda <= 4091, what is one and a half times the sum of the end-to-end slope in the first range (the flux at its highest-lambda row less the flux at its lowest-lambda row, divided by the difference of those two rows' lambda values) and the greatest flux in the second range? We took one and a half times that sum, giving 174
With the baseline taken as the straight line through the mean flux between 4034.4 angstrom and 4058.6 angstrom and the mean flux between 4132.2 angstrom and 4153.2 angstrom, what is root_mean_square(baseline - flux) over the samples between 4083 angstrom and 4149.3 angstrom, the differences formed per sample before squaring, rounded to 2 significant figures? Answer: 14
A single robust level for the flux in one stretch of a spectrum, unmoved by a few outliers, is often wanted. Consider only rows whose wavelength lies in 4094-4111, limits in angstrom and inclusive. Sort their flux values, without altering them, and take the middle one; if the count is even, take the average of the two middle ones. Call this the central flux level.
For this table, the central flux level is 89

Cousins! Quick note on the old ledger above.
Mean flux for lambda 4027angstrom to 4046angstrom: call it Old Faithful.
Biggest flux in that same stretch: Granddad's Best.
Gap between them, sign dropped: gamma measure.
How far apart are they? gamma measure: 12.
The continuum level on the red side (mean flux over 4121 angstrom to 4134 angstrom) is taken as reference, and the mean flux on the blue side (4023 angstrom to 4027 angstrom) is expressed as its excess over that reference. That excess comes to -10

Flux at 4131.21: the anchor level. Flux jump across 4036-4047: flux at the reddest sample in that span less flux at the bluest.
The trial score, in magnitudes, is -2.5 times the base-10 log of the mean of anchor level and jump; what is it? -3.92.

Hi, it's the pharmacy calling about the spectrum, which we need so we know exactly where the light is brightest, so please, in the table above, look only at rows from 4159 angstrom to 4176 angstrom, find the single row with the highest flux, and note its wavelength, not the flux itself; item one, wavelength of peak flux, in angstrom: 4161.77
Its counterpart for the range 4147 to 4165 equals 4161.77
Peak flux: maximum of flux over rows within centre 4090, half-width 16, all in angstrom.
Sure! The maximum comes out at 116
